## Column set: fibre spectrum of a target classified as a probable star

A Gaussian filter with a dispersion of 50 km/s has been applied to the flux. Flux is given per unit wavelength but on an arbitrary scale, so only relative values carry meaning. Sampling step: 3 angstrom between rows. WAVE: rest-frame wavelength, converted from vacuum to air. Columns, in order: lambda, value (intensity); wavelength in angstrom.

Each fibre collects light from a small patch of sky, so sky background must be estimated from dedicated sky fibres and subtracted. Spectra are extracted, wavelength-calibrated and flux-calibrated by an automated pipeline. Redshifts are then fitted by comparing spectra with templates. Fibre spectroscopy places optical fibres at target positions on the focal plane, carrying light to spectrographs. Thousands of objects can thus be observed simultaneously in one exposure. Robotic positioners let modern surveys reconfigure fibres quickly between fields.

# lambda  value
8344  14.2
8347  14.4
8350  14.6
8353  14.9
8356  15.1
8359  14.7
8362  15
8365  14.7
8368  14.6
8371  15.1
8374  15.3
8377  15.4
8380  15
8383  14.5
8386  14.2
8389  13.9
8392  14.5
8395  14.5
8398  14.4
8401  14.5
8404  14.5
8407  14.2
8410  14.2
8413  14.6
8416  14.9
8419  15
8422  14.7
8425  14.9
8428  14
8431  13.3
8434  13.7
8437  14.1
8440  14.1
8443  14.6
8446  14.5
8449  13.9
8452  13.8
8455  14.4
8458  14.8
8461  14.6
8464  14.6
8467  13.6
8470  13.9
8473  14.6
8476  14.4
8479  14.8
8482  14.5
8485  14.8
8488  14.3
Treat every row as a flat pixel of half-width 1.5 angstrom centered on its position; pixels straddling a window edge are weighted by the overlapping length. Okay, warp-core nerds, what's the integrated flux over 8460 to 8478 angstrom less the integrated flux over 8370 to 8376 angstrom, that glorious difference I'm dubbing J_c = 166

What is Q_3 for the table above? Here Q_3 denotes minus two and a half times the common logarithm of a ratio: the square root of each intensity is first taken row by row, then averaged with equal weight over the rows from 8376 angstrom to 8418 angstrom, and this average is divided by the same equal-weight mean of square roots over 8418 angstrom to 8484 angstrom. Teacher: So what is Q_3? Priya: -0.008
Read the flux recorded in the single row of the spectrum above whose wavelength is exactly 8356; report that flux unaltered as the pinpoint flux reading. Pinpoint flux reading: 15.1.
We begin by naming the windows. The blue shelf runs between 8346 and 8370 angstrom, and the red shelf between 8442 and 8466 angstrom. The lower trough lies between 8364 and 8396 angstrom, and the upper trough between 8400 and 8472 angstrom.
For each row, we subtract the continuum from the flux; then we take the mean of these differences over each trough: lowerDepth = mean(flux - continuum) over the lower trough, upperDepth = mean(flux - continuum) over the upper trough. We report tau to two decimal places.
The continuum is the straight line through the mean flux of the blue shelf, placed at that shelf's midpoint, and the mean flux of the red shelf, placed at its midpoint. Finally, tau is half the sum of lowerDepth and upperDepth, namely -0.06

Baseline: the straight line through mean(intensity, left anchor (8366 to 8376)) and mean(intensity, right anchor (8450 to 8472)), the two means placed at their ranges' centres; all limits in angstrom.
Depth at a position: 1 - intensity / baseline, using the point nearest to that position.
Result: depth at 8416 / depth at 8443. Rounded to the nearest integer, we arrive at 1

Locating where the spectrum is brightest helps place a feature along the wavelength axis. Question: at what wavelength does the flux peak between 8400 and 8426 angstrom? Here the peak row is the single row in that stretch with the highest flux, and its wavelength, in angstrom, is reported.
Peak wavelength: 8419 angstrom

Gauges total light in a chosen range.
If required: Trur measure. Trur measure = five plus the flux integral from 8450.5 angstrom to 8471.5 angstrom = 304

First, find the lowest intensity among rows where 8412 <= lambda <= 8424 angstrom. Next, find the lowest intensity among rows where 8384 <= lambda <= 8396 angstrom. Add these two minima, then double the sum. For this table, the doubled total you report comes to 57.00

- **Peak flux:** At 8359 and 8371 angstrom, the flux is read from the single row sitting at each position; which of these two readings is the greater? 15.1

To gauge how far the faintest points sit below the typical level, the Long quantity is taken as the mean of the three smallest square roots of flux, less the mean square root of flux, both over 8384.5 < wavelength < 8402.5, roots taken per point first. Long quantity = -0.022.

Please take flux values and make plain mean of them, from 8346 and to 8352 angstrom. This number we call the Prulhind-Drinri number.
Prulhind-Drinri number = 14.5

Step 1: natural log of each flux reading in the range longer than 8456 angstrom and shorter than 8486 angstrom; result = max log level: 2.69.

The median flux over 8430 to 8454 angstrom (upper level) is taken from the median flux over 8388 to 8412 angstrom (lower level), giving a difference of 0.45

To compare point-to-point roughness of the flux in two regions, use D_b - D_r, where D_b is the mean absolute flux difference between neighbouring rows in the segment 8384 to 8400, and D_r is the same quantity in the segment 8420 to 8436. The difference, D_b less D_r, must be -0.300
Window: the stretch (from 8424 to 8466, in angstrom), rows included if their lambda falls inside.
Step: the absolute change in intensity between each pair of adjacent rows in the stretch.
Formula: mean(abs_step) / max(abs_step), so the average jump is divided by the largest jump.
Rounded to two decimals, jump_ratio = 0.42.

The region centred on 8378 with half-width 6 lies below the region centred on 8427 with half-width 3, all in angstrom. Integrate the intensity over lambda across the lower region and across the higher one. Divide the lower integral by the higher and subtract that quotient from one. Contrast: -1.1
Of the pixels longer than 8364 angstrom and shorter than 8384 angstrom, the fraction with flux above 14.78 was 0.57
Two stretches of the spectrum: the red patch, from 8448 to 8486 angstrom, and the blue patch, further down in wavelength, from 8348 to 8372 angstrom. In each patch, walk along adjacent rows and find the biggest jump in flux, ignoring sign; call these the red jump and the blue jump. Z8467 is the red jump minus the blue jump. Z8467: 0.500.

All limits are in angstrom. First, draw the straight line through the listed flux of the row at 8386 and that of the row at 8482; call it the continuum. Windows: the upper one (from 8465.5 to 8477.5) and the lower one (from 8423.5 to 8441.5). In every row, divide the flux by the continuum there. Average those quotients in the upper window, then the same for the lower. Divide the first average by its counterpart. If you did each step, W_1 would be 1.00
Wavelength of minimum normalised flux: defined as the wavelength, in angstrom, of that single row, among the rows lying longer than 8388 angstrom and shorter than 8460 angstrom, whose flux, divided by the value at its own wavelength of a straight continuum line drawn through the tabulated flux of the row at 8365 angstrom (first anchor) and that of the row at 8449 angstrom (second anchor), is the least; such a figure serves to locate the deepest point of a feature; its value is 8431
